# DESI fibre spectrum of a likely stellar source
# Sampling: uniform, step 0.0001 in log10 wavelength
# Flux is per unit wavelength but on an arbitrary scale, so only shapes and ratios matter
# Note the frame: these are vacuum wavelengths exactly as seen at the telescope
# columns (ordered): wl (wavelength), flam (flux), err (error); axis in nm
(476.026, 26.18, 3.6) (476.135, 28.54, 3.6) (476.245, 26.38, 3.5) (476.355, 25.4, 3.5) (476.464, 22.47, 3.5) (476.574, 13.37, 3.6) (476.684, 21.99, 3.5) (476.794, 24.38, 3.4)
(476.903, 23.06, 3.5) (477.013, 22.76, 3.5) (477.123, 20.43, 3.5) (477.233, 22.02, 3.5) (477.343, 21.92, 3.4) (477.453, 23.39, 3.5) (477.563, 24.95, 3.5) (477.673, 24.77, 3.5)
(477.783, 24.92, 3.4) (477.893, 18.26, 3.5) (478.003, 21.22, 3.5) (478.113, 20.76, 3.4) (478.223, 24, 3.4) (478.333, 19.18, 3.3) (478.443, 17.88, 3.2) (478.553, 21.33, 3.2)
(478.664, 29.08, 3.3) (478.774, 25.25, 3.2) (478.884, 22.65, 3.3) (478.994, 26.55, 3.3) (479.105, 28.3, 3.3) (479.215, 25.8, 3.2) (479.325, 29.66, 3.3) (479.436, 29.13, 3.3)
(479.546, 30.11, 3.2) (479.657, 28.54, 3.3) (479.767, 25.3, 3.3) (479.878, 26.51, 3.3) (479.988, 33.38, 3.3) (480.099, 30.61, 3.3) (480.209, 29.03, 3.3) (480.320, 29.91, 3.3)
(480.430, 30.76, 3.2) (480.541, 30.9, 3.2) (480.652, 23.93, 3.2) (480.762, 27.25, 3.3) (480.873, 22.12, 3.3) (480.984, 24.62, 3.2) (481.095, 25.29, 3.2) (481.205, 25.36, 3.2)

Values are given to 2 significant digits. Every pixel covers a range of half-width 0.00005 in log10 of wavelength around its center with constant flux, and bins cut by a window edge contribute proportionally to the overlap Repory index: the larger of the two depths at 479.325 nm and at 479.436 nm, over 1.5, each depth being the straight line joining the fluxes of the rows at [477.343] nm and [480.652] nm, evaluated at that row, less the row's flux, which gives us -4.0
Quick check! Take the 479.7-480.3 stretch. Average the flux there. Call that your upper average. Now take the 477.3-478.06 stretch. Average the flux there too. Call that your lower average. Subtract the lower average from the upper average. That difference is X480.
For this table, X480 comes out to 6.2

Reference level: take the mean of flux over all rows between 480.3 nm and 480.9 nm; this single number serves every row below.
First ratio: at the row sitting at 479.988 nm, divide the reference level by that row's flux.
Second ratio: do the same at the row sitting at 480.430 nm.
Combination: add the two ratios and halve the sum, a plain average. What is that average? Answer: 0.86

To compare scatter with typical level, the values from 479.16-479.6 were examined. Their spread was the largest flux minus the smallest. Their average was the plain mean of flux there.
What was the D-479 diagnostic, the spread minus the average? -24.4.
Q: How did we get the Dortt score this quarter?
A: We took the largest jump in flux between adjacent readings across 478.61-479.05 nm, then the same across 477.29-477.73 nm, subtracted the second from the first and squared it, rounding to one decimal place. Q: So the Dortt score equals 5.5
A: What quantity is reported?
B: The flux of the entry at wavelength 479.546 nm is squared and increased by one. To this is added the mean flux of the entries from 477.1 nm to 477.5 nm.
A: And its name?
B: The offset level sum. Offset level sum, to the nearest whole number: 930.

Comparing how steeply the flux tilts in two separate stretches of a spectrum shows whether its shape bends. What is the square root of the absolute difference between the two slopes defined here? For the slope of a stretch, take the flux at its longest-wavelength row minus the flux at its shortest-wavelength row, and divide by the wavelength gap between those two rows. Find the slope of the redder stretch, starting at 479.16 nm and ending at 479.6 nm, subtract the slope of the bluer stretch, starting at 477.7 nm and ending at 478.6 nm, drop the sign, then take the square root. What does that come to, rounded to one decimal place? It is 4.2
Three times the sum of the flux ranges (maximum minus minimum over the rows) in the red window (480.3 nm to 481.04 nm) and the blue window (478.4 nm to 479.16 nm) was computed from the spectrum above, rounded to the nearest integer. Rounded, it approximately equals 60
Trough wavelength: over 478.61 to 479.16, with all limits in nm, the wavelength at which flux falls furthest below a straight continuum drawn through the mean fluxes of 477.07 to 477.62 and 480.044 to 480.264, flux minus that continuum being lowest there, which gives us 478.884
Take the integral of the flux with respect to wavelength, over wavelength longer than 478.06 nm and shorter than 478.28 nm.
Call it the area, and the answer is 4.93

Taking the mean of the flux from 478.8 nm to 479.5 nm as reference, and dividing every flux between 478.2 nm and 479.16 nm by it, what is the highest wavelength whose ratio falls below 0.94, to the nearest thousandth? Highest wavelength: 478.884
